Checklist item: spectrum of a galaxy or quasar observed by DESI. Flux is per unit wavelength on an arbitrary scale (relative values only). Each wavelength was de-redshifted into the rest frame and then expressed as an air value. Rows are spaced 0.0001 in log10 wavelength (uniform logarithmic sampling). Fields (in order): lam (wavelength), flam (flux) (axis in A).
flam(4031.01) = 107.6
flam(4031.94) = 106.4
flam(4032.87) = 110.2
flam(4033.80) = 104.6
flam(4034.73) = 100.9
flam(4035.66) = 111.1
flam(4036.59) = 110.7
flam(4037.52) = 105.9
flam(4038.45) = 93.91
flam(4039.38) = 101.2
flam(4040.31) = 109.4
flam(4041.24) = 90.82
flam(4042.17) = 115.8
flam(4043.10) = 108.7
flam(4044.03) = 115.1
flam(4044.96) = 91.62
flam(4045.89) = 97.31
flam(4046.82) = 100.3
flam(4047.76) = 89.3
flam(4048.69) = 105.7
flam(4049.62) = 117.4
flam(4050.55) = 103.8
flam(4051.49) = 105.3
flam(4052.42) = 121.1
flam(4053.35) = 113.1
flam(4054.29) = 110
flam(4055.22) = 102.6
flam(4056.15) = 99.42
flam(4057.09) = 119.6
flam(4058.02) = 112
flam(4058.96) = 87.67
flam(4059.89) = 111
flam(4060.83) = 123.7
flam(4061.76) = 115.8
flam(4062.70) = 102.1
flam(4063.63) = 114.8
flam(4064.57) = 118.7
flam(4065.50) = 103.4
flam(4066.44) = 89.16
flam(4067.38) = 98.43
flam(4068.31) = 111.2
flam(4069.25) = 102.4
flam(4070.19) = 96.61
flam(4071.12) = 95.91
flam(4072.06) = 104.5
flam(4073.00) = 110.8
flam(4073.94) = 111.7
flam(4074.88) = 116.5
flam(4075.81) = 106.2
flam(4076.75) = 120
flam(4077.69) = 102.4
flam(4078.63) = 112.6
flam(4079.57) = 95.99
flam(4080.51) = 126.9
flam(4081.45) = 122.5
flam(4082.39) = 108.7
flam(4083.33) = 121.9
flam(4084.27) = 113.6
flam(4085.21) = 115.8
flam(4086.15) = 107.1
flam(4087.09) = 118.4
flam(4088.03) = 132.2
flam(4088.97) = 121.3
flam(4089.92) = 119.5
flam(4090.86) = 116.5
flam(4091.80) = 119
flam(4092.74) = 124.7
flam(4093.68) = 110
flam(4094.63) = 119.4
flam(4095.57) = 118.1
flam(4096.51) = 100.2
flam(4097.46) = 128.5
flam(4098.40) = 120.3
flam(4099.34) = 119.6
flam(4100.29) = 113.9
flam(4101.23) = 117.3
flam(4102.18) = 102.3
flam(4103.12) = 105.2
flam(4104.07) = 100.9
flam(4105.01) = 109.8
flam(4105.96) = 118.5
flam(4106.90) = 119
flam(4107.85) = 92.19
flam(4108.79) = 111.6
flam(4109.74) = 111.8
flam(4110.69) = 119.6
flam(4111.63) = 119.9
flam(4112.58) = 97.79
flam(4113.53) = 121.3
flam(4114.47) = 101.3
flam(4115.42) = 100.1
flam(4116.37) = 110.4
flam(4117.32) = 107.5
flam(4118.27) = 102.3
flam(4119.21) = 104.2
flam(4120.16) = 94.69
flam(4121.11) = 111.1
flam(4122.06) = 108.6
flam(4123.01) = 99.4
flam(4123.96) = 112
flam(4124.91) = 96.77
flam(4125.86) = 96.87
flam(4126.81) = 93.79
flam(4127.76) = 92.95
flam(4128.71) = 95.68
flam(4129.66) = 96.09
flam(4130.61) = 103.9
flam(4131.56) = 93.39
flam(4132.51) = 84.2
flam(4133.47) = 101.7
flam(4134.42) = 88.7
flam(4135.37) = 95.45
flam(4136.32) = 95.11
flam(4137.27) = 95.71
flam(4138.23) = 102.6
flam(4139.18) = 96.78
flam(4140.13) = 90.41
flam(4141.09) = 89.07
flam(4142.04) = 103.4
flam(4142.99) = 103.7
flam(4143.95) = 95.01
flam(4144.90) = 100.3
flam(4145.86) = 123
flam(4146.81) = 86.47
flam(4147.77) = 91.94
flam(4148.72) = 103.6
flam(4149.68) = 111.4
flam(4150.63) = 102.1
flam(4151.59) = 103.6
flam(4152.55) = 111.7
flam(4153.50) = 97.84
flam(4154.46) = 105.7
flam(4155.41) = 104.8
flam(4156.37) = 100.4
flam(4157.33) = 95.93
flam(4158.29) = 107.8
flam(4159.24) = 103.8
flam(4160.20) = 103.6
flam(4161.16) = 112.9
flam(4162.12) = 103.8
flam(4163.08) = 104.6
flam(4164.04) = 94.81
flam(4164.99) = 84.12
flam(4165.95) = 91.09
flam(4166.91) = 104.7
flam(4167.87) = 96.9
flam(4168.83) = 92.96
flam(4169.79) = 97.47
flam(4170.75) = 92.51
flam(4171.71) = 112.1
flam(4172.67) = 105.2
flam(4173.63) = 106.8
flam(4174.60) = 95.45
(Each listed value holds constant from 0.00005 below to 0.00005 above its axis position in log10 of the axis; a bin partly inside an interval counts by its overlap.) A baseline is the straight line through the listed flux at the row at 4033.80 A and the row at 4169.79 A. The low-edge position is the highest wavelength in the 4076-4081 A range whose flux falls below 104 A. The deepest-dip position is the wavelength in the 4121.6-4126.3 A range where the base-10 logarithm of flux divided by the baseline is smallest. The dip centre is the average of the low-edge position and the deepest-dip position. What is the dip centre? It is 4102.2 A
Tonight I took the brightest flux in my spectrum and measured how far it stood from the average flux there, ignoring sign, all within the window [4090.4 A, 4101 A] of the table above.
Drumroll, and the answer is 11.2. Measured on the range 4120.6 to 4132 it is 12.0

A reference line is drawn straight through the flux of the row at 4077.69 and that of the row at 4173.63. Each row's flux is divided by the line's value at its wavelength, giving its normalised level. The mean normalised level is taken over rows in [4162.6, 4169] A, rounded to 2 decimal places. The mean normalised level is 0.90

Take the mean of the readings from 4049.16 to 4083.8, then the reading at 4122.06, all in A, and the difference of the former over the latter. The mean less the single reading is 0.5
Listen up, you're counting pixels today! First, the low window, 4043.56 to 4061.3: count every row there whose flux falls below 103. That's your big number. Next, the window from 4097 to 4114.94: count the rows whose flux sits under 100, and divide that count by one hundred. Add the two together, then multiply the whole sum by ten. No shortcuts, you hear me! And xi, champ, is 70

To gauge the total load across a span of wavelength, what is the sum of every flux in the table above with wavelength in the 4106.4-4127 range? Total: 2332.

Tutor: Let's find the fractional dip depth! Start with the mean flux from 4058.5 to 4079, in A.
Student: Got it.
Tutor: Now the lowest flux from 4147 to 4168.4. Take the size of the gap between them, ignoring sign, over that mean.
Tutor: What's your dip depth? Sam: 0.214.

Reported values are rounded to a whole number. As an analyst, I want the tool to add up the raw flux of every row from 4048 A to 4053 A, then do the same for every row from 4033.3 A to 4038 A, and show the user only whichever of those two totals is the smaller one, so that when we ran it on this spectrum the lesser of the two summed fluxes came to 533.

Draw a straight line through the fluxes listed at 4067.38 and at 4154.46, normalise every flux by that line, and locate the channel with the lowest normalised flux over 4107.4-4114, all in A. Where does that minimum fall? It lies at 4107.85 A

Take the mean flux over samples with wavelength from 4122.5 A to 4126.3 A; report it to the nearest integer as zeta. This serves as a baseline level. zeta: 101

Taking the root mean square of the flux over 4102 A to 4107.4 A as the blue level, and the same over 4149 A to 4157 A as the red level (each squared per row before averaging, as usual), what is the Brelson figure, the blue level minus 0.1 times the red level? 99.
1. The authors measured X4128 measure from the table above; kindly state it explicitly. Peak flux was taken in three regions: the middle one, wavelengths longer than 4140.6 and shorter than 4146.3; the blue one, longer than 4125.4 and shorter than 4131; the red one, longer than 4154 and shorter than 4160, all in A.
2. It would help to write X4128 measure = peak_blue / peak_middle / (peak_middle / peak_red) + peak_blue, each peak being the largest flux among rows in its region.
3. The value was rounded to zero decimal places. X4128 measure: 105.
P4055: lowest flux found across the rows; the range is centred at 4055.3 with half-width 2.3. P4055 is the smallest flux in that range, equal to 99.42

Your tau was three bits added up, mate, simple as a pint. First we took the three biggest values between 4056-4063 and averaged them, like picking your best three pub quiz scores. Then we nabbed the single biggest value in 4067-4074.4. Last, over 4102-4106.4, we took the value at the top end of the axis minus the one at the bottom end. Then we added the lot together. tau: 248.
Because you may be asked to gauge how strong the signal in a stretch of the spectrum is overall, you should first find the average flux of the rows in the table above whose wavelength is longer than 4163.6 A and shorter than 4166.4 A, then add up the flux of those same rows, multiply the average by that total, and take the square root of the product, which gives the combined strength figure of 156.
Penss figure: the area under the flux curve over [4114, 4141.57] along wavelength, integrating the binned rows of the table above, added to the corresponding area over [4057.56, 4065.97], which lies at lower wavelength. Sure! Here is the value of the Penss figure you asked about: 3644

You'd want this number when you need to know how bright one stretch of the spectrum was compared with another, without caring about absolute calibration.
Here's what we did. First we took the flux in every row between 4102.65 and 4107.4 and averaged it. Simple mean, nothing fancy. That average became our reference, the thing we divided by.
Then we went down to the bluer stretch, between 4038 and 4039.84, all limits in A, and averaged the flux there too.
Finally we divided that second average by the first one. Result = 0.88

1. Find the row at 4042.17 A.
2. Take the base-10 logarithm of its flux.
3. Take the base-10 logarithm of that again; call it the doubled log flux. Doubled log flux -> 0.315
